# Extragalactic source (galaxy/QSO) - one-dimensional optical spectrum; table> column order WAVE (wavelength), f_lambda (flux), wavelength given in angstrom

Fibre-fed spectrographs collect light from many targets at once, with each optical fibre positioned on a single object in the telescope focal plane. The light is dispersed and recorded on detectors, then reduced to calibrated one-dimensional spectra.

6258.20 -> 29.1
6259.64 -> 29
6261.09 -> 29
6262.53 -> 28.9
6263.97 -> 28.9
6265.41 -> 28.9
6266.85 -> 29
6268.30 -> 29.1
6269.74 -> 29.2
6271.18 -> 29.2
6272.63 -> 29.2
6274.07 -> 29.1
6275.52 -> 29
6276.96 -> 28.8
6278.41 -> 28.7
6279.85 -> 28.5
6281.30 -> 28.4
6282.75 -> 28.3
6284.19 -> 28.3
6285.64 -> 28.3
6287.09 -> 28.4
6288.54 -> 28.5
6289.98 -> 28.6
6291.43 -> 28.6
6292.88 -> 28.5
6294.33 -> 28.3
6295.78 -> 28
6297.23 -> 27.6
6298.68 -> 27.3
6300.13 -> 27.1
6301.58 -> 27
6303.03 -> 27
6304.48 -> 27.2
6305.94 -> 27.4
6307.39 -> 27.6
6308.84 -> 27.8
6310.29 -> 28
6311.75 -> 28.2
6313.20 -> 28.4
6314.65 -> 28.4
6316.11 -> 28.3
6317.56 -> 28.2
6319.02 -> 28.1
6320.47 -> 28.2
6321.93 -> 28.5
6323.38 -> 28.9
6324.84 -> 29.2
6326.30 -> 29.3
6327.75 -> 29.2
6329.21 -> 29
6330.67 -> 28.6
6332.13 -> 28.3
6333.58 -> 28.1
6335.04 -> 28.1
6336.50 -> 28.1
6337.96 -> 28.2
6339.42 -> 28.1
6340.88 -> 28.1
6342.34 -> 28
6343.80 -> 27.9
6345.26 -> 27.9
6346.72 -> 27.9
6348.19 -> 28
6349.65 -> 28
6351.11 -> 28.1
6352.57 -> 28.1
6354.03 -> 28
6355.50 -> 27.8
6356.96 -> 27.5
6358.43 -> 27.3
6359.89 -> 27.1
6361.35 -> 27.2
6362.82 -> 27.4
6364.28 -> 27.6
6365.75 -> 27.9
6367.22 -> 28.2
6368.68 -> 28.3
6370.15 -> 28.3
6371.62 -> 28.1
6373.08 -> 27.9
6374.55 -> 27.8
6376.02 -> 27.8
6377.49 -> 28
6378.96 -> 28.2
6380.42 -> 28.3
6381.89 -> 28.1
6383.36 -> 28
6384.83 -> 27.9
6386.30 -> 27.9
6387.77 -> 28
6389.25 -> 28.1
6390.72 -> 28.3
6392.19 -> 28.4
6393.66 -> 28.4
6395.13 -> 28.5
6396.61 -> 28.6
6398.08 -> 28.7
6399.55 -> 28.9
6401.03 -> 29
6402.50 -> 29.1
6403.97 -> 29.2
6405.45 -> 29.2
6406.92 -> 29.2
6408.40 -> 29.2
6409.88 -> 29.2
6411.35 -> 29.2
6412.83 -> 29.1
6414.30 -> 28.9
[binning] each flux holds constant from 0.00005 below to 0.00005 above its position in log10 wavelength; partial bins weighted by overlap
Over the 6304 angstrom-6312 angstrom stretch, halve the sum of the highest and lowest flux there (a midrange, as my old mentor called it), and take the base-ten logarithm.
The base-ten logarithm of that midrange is 1.44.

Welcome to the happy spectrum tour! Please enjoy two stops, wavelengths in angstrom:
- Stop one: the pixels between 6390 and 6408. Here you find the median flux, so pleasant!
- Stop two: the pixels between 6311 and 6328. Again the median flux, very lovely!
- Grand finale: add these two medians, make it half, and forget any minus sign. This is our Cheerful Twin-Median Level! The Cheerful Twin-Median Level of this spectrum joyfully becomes 28.6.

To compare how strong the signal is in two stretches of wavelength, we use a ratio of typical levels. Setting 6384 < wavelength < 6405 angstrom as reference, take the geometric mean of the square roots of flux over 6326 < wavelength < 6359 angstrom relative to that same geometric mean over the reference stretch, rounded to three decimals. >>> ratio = 0.994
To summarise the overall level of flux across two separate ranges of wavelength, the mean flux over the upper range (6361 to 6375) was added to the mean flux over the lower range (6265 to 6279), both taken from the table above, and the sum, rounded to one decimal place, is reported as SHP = 56.9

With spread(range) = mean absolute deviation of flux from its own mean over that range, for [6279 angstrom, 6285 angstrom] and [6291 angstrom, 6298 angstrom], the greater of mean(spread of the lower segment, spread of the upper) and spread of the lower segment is 0.20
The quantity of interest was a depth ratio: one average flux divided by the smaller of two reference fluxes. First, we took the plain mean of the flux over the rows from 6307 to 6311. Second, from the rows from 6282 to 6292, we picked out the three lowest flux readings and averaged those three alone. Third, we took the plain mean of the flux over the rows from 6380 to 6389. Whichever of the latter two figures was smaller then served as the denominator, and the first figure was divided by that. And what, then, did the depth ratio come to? 0.99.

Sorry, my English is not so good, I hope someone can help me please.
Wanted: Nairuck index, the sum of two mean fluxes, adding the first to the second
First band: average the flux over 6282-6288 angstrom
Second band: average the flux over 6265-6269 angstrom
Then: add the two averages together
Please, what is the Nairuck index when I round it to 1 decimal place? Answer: 57.3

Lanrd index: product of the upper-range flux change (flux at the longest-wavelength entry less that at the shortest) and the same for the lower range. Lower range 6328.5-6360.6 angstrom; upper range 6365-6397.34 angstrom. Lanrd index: -1.3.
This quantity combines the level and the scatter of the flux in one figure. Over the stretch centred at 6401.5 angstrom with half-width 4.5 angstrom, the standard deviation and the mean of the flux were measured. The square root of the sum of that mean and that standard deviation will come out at 5.40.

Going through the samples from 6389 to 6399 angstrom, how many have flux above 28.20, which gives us 6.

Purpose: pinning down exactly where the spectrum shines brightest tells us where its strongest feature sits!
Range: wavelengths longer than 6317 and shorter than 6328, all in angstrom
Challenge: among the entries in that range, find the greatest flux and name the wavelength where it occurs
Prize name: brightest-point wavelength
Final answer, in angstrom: 6326.30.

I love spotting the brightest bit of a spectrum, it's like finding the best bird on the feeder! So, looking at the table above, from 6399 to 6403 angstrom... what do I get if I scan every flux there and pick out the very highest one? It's 29.1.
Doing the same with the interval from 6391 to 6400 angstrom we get 28.9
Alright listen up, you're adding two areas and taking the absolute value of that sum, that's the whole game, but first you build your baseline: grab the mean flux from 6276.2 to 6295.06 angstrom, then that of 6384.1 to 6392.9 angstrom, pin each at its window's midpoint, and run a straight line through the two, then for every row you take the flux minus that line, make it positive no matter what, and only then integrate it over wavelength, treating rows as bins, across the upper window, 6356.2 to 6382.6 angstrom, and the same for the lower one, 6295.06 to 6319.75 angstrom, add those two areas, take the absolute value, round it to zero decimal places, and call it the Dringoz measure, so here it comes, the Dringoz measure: 27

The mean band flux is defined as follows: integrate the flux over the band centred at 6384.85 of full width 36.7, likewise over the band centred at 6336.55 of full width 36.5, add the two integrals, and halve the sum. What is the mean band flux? 1036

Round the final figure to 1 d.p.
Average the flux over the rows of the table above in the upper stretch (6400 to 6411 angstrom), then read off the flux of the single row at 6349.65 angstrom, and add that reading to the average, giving 57.2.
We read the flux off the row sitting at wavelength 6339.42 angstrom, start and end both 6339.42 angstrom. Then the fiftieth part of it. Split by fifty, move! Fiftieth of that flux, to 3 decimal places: 0.562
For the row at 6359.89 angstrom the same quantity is 0.542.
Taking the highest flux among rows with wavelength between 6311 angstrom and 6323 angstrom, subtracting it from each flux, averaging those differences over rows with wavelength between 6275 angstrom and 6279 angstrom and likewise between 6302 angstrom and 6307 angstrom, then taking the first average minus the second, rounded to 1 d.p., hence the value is 1.6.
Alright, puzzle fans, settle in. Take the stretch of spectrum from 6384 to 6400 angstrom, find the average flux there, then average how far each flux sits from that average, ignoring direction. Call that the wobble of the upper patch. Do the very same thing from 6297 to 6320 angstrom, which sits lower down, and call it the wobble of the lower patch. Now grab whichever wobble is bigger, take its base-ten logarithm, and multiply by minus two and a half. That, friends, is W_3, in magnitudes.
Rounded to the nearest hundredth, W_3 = 0.87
